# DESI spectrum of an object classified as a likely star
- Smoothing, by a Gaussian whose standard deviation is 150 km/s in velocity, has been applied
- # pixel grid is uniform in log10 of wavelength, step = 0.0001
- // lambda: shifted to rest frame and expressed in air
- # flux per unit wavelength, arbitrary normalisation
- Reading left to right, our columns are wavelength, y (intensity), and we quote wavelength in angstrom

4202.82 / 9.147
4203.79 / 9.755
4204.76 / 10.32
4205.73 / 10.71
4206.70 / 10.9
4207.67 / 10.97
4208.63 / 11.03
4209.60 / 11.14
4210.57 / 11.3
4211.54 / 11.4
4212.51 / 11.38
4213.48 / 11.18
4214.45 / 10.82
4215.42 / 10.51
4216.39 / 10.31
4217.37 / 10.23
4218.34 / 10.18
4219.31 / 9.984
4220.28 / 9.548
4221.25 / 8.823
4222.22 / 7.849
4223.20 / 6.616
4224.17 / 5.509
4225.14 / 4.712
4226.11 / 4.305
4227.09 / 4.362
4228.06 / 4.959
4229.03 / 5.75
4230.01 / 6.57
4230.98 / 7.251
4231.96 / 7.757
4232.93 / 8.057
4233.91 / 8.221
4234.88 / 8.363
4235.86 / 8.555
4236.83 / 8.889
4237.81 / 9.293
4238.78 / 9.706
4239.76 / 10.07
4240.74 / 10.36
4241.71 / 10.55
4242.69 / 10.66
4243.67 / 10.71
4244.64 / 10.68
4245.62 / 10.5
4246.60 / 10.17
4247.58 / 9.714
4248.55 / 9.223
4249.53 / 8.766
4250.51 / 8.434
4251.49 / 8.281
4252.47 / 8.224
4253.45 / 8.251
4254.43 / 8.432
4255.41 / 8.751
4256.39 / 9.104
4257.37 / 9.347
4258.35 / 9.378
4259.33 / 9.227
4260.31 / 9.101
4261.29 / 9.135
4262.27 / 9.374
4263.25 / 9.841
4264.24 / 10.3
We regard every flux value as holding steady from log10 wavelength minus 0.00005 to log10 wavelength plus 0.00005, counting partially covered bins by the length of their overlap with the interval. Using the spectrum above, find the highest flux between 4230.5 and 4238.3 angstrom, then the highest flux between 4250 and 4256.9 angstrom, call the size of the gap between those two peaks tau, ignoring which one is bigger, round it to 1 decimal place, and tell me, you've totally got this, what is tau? 0.2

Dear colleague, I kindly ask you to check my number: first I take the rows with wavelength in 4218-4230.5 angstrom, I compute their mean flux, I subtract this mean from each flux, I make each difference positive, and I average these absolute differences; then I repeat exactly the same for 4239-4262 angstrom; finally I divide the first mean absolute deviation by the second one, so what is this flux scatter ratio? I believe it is 2.5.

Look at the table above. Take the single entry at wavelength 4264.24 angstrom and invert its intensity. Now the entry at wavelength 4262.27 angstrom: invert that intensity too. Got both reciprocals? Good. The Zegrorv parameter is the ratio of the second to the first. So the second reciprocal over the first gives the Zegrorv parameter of 1.1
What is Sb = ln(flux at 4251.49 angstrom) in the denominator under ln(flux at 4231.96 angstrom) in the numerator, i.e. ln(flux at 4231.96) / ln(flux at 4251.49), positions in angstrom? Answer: 0.969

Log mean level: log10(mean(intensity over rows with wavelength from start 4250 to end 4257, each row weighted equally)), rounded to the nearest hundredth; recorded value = 0.93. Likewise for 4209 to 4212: 1.05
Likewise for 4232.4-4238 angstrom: 0.93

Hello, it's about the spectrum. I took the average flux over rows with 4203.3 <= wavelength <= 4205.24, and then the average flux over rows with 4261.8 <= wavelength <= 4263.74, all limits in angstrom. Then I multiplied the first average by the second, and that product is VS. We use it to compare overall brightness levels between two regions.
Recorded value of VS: 96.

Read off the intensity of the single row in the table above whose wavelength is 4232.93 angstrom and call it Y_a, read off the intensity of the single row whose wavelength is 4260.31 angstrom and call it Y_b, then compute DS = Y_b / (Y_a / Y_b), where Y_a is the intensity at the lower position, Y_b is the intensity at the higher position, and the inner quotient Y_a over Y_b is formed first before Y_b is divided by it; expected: 10.3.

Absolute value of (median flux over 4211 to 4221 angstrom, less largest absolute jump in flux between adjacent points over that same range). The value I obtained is 10.0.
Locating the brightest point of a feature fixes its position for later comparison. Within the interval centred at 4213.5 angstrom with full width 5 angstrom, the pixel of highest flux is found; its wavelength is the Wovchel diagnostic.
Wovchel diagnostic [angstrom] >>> 4211.54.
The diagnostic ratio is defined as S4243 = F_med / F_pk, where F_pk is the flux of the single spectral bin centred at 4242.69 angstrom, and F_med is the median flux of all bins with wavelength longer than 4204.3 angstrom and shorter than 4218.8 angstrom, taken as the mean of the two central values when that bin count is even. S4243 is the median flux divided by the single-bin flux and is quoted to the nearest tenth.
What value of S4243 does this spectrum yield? 1.0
